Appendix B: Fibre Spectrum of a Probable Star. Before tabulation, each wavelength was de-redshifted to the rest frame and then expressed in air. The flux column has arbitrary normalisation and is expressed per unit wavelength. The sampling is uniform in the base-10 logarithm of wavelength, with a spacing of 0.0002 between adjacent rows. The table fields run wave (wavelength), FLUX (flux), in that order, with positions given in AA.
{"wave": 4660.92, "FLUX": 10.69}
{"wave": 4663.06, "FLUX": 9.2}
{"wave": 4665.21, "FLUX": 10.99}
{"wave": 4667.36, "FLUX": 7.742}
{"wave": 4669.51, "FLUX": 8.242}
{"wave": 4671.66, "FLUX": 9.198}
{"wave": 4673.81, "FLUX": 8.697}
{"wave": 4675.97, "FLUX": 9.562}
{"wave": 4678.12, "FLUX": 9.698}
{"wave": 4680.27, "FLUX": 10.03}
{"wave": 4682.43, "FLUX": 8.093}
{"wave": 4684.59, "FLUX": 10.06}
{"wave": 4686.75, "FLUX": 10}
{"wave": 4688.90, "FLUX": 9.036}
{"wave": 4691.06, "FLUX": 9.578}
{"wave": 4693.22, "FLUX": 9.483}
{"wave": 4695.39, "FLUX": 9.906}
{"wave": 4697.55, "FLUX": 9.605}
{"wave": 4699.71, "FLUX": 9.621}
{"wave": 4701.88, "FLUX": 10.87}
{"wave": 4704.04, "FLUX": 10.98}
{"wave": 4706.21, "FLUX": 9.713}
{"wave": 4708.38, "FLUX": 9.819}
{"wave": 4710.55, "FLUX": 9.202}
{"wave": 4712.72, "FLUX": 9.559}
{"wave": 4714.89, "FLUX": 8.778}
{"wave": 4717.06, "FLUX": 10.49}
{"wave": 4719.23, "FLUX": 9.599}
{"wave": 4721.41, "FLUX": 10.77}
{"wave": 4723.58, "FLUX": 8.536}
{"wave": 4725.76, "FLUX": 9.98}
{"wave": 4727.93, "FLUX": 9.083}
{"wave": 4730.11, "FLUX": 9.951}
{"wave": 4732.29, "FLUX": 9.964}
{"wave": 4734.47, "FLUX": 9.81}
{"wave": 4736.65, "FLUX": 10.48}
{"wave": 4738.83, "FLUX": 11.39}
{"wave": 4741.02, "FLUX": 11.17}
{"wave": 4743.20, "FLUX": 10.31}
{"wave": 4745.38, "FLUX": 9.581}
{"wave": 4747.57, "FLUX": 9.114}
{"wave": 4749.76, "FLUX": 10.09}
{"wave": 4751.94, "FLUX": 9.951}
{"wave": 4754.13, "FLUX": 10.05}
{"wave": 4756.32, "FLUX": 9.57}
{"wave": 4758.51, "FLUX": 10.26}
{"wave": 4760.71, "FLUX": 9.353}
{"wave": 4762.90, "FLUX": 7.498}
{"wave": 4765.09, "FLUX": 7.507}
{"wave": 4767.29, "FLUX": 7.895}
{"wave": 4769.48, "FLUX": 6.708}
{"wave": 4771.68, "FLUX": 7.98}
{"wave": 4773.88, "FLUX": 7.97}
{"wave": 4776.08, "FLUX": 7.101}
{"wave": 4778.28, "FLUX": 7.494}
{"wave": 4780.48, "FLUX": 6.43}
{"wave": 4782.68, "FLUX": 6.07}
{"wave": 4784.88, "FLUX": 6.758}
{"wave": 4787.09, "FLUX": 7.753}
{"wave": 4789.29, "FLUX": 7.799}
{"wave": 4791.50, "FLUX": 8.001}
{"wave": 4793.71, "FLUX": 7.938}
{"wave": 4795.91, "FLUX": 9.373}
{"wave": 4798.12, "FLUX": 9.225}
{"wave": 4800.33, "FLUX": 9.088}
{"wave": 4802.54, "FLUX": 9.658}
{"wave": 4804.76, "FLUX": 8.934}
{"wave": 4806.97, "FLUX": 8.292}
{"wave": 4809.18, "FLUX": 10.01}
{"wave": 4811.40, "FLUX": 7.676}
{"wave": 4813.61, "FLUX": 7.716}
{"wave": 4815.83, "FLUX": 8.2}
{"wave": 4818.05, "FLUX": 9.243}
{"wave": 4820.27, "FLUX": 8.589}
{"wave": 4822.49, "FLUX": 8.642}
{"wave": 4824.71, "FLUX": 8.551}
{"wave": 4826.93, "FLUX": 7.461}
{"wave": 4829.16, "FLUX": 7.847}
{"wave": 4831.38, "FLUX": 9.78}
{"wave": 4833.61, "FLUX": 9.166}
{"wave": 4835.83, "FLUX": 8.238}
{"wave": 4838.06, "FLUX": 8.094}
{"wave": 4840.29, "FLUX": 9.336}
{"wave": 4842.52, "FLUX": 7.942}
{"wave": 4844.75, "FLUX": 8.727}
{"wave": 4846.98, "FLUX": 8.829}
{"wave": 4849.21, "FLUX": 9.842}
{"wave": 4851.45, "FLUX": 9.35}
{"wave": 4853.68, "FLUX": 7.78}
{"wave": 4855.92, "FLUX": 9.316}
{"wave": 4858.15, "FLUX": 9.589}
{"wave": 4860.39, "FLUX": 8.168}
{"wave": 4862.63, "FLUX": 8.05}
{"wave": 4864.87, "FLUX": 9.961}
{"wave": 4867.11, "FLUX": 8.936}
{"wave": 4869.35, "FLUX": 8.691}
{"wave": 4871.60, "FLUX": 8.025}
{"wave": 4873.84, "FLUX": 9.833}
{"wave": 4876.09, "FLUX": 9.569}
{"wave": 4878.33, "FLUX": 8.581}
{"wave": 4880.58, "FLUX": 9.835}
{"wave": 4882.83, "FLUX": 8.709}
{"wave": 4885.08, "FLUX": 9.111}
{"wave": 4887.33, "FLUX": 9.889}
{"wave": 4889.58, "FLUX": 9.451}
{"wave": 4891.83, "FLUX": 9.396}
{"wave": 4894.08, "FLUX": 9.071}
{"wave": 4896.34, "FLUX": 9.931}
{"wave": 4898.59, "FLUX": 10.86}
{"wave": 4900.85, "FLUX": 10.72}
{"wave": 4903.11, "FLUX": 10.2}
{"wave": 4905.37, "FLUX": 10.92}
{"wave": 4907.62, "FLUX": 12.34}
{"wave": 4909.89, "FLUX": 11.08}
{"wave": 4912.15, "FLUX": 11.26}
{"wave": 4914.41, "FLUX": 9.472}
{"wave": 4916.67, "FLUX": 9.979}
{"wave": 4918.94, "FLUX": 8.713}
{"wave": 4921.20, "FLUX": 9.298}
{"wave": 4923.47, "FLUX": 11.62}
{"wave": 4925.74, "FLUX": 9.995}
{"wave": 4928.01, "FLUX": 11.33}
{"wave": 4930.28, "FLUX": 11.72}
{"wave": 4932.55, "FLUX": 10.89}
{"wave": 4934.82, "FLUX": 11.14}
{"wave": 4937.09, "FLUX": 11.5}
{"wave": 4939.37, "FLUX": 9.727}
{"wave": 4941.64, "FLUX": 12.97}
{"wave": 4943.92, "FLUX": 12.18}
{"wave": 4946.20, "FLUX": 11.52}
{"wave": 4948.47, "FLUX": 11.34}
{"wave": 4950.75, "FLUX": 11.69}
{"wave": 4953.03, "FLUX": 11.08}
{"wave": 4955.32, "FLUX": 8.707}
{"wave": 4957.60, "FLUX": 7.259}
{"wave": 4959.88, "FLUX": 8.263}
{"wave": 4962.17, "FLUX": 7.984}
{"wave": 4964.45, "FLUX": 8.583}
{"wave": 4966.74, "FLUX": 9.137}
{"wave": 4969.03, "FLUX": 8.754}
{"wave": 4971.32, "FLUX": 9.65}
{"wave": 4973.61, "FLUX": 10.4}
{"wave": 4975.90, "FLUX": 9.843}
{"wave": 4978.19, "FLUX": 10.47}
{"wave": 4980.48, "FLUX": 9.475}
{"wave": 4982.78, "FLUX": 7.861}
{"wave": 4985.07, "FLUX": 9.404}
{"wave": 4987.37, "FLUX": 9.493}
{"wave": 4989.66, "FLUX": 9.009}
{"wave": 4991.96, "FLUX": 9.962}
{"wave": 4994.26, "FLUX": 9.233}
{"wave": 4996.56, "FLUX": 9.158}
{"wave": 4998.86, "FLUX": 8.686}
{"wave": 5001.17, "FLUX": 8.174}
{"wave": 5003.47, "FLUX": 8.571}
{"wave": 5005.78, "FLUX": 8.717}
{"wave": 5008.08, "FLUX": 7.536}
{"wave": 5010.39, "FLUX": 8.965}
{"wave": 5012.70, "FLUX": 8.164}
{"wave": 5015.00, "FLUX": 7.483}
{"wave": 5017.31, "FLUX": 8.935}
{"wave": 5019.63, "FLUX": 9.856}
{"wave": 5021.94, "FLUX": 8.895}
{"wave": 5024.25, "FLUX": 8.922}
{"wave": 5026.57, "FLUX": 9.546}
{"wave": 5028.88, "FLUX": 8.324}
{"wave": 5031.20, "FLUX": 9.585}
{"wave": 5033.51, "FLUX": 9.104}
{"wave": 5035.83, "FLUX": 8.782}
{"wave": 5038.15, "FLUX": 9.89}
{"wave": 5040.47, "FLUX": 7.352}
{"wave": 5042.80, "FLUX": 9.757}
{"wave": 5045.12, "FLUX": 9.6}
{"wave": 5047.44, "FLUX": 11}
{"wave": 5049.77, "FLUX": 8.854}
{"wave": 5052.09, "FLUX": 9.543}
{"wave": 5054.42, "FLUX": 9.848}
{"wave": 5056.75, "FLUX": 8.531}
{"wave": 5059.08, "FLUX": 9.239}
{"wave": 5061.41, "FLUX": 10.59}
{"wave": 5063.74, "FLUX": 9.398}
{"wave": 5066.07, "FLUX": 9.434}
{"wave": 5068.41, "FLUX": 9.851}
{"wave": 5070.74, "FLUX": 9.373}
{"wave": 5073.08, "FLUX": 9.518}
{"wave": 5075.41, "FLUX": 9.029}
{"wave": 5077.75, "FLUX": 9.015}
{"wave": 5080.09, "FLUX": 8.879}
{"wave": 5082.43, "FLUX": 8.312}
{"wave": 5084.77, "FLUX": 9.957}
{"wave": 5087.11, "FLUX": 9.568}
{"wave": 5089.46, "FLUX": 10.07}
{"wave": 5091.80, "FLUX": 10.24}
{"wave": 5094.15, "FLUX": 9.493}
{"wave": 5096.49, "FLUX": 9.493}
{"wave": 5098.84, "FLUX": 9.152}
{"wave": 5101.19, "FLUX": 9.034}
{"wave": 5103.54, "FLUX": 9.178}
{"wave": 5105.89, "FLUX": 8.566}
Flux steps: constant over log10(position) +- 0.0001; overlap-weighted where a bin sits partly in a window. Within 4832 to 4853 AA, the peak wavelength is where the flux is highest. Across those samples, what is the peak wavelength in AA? 4849.21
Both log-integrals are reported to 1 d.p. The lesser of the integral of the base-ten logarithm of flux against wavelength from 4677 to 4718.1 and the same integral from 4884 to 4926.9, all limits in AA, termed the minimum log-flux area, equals 40.5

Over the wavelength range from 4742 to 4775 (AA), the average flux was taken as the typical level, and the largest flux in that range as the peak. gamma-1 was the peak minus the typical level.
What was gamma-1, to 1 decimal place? 1.4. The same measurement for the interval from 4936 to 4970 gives 2.9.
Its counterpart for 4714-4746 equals 1.4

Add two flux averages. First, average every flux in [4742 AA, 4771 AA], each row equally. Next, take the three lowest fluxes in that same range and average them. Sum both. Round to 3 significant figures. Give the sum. 16.3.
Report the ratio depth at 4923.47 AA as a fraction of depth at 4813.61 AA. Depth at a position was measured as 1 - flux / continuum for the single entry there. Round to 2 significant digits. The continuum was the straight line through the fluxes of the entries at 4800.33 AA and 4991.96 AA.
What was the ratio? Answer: -1.3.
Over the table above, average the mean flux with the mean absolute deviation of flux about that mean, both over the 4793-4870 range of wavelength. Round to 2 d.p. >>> 4.69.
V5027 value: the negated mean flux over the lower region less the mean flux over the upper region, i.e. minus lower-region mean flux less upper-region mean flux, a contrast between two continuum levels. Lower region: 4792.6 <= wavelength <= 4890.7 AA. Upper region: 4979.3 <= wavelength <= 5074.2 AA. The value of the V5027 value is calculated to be -18.0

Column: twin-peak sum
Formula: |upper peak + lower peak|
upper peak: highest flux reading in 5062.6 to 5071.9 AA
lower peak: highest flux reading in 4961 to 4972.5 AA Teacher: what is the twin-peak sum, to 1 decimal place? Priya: 19.5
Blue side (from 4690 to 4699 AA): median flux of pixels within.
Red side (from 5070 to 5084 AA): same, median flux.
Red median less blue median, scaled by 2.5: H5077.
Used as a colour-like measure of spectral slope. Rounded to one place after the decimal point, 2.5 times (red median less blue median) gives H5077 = -1.4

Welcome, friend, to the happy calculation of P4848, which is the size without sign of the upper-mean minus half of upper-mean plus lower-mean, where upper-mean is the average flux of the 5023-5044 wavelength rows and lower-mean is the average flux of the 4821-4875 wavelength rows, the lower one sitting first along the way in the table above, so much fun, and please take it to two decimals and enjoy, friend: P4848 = 0.14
